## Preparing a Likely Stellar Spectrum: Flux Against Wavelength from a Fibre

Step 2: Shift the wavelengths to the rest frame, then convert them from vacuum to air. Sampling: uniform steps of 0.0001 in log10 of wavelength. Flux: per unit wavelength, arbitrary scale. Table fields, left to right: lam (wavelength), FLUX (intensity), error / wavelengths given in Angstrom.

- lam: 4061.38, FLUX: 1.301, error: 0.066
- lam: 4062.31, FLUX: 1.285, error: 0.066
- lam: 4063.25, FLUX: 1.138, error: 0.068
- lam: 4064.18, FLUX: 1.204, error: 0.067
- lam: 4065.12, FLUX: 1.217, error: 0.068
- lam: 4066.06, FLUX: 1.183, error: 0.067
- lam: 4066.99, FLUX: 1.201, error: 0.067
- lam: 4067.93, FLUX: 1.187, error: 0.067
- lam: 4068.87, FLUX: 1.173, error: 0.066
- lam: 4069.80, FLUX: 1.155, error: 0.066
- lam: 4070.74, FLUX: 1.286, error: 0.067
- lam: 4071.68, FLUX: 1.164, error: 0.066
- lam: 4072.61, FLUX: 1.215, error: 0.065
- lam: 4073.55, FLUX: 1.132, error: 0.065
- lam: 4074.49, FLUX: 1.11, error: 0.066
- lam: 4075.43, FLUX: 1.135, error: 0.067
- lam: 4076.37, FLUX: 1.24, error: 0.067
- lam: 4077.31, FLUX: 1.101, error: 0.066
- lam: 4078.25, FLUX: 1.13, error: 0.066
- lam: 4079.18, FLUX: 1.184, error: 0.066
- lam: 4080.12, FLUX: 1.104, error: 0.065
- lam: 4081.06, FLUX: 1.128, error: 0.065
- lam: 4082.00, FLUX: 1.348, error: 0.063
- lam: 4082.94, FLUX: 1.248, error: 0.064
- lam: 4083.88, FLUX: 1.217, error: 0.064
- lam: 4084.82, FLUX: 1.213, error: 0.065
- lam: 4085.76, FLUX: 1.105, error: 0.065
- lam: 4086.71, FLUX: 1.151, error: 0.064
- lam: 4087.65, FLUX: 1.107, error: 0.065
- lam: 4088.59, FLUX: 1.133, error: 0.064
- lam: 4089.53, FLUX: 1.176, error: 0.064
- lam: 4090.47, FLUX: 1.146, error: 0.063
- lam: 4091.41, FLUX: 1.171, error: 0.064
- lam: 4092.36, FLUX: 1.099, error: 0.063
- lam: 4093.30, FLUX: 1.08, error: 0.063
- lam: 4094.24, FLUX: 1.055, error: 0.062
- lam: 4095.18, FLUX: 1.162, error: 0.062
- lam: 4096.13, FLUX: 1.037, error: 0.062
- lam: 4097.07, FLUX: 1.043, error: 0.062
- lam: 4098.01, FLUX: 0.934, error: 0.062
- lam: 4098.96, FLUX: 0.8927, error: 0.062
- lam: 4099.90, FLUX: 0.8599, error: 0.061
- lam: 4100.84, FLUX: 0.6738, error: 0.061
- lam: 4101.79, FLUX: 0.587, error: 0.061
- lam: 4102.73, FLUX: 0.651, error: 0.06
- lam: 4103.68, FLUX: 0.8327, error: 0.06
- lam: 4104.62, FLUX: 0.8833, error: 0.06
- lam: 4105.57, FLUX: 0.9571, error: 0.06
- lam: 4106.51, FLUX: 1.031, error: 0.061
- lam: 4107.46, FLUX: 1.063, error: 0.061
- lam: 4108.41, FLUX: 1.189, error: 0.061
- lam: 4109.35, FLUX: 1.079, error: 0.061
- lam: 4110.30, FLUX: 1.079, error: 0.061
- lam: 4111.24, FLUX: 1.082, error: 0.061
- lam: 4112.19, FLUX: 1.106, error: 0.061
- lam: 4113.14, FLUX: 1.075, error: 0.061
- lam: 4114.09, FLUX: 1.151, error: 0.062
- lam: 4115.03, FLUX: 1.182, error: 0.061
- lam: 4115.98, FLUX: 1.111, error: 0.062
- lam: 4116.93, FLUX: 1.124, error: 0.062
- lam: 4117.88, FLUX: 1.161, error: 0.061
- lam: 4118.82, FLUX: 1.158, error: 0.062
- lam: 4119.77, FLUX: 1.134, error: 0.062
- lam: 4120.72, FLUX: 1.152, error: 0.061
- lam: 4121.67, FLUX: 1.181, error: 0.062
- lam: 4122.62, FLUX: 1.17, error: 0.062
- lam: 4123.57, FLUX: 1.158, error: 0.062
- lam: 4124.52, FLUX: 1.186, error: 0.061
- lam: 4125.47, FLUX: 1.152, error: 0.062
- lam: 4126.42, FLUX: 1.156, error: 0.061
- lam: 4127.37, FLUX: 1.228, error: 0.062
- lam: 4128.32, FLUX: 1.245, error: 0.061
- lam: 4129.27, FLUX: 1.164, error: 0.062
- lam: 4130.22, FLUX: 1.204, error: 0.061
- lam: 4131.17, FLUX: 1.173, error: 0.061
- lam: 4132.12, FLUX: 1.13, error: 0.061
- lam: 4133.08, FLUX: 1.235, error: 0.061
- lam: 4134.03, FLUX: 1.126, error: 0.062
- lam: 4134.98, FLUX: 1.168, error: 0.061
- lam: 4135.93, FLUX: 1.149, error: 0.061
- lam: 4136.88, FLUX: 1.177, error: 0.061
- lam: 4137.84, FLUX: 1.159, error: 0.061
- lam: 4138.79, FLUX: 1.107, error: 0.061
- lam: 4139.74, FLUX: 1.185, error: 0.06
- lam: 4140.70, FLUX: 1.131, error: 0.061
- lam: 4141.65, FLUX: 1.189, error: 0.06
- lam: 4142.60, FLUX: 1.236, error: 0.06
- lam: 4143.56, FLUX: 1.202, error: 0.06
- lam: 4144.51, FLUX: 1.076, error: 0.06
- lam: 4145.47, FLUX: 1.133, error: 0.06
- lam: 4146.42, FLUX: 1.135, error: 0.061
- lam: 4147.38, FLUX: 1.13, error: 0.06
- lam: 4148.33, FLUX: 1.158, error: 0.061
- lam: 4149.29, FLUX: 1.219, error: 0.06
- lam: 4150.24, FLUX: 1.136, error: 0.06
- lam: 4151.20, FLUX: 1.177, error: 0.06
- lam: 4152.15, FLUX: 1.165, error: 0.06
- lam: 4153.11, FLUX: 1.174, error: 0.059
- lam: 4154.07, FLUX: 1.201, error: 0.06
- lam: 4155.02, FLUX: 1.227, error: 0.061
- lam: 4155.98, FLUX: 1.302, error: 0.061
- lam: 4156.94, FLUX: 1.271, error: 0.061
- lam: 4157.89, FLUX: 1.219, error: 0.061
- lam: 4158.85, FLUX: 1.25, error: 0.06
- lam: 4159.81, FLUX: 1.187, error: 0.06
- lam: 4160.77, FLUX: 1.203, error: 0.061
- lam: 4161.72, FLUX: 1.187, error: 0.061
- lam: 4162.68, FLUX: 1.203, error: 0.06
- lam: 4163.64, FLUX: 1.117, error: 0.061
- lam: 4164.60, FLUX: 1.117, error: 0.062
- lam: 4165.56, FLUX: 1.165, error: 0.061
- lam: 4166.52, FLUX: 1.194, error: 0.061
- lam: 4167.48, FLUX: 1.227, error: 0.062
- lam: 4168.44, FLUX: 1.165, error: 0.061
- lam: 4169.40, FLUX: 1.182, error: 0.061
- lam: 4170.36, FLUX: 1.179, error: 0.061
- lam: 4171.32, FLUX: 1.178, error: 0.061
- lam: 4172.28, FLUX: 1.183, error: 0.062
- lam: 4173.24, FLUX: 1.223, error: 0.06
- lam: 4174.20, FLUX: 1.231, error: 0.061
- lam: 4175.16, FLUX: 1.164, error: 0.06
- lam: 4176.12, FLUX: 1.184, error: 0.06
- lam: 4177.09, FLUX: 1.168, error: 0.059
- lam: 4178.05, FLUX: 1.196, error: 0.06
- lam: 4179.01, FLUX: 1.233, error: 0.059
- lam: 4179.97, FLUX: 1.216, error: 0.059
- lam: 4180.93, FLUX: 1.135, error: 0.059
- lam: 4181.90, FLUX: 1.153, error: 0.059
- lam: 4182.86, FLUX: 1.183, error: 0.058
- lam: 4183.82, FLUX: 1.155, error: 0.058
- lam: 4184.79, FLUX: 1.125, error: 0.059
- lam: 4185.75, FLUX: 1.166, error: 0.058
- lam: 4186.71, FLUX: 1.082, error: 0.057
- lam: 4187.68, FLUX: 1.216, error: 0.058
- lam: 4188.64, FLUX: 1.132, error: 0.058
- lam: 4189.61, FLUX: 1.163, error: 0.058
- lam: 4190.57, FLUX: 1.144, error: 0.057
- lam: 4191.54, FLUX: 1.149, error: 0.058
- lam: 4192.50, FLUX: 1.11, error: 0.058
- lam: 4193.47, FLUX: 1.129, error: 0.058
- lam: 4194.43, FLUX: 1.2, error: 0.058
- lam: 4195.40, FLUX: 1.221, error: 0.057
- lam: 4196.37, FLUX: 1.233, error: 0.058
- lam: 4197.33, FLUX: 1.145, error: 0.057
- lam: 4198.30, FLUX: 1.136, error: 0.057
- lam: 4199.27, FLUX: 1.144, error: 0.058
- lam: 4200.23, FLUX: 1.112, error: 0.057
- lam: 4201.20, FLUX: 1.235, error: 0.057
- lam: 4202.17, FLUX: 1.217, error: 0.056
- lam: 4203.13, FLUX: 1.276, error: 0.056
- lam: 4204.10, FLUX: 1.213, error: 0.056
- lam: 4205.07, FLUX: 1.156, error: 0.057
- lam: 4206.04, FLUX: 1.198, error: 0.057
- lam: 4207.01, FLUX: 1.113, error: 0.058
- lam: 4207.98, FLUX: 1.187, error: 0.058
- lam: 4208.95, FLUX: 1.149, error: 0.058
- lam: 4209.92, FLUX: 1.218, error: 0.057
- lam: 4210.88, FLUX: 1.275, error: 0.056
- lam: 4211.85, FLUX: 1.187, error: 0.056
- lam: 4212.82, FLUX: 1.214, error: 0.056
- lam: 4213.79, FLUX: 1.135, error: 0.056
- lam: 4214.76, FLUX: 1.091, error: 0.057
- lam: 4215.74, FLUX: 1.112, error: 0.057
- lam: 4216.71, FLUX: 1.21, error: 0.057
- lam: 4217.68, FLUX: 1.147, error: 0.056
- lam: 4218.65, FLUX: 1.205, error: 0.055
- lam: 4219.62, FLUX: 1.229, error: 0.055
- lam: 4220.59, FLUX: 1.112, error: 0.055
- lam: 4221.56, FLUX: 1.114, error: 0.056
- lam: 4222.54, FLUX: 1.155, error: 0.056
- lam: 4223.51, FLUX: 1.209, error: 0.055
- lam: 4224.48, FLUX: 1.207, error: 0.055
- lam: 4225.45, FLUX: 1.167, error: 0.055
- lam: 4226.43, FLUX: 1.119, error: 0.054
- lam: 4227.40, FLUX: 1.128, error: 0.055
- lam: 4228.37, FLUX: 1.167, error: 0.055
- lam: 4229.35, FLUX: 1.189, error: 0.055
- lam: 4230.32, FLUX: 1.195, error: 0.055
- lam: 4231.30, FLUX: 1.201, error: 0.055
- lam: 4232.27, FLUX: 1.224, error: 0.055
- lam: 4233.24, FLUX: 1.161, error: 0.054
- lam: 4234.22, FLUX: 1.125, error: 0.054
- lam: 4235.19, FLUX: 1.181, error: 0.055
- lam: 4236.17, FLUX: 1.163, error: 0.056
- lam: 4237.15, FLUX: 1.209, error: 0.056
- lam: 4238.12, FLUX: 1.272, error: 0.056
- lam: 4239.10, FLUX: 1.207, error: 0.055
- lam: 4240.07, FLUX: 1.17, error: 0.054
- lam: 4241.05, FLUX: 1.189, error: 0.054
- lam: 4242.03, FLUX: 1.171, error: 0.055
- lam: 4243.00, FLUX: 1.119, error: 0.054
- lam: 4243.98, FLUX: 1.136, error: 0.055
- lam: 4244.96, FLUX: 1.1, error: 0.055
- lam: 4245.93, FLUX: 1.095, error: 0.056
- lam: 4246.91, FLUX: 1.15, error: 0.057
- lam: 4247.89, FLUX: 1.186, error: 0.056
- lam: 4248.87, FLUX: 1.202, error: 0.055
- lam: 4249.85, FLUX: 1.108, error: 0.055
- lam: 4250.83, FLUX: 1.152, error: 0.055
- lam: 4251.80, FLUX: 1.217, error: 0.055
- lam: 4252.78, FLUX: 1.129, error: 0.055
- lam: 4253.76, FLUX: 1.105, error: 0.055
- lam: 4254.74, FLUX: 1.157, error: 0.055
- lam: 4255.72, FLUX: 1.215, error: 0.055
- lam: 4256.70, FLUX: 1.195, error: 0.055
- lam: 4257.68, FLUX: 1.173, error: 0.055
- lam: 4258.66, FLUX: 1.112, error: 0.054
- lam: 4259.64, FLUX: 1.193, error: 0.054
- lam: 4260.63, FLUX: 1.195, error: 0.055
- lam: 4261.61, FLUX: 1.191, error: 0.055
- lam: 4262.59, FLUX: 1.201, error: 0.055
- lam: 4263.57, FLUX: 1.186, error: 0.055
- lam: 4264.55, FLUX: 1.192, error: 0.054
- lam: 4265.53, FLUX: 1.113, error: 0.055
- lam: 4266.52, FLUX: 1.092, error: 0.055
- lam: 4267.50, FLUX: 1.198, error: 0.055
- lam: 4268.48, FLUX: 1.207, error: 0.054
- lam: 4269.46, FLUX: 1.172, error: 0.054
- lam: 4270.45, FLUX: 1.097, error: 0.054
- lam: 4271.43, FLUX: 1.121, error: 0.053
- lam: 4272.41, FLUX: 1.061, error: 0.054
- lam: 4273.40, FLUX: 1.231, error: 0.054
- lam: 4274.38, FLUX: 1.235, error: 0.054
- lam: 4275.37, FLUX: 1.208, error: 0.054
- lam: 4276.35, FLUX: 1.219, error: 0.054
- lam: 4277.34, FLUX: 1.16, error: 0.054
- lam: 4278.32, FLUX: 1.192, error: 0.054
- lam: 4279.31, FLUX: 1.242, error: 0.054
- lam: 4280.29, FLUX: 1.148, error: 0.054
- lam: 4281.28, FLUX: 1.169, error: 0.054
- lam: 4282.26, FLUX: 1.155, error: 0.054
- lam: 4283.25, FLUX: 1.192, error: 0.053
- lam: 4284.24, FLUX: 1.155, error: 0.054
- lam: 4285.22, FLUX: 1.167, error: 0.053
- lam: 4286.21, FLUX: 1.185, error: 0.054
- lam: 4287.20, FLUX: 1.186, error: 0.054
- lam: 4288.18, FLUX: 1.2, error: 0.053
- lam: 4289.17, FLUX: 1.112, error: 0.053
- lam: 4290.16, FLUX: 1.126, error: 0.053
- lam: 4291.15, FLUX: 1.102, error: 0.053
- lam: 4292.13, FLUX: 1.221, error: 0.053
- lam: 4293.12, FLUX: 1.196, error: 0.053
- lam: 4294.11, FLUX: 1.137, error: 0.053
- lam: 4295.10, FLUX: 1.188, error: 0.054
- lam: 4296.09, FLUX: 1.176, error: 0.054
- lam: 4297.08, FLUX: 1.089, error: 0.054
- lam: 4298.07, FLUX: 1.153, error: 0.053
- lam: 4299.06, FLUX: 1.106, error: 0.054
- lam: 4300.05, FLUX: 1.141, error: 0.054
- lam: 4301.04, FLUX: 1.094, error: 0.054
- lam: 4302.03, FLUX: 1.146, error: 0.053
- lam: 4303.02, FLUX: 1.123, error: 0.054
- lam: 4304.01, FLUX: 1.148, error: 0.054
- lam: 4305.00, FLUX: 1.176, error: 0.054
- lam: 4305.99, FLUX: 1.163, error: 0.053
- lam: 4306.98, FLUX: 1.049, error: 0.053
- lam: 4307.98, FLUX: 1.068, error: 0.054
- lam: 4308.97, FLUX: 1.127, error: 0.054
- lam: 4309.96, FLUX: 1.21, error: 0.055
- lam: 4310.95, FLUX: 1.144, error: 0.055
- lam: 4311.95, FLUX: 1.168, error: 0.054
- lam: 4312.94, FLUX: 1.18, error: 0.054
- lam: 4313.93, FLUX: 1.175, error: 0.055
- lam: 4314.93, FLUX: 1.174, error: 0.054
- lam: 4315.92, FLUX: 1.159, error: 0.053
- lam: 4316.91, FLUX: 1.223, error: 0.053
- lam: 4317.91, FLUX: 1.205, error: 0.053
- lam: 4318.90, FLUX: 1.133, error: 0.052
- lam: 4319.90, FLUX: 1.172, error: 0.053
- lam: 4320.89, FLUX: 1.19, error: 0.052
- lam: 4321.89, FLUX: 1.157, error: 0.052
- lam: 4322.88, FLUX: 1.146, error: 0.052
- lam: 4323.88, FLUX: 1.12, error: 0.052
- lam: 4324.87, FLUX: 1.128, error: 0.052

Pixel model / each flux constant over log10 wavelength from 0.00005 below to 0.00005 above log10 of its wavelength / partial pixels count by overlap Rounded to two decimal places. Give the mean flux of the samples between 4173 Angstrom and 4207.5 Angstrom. 1.17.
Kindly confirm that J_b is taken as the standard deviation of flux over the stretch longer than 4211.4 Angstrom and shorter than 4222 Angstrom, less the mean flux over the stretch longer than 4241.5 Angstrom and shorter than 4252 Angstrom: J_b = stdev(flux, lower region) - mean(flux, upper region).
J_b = -1.10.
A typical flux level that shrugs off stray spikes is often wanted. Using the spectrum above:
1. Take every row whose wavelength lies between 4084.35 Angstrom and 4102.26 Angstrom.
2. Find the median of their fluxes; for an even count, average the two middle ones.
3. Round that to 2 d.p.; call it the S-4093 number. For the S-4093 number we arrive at 1.10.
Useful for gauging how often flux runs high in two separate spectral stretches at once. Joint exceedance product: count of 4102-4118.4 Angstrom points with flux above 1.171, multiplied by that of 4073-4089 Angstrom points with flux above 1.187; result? 10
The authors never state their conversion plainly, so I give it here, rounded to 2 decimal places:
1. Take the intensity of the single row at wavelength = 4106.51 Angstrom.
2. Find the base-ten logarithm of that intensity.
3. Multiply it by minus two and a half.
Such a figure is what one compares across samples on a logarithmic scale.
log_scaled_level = -0.03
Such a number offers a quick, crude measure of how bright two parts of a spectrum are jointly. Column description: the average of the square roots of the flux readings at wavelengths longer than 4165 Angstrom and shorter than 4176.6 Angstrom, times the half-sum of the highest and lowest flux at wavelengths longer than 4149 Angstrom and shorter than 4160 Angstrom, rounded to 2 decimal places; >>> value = 1.33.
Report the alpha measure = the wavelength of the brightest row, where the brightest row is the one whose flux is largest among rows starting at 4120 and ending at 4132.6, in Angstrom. 4128.32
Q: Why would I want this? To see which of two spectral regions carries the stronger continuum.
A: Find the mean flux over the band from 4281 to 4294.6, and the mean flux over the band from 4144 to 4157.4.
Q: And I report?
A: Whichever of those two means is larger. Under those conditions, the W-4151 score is 1.179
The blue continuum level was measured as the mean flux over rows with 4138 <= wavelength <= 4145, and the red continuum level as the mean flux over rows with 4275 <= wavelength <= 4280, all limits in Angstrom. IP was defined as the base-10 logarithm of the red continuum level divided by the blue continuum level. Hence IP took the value 0.016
